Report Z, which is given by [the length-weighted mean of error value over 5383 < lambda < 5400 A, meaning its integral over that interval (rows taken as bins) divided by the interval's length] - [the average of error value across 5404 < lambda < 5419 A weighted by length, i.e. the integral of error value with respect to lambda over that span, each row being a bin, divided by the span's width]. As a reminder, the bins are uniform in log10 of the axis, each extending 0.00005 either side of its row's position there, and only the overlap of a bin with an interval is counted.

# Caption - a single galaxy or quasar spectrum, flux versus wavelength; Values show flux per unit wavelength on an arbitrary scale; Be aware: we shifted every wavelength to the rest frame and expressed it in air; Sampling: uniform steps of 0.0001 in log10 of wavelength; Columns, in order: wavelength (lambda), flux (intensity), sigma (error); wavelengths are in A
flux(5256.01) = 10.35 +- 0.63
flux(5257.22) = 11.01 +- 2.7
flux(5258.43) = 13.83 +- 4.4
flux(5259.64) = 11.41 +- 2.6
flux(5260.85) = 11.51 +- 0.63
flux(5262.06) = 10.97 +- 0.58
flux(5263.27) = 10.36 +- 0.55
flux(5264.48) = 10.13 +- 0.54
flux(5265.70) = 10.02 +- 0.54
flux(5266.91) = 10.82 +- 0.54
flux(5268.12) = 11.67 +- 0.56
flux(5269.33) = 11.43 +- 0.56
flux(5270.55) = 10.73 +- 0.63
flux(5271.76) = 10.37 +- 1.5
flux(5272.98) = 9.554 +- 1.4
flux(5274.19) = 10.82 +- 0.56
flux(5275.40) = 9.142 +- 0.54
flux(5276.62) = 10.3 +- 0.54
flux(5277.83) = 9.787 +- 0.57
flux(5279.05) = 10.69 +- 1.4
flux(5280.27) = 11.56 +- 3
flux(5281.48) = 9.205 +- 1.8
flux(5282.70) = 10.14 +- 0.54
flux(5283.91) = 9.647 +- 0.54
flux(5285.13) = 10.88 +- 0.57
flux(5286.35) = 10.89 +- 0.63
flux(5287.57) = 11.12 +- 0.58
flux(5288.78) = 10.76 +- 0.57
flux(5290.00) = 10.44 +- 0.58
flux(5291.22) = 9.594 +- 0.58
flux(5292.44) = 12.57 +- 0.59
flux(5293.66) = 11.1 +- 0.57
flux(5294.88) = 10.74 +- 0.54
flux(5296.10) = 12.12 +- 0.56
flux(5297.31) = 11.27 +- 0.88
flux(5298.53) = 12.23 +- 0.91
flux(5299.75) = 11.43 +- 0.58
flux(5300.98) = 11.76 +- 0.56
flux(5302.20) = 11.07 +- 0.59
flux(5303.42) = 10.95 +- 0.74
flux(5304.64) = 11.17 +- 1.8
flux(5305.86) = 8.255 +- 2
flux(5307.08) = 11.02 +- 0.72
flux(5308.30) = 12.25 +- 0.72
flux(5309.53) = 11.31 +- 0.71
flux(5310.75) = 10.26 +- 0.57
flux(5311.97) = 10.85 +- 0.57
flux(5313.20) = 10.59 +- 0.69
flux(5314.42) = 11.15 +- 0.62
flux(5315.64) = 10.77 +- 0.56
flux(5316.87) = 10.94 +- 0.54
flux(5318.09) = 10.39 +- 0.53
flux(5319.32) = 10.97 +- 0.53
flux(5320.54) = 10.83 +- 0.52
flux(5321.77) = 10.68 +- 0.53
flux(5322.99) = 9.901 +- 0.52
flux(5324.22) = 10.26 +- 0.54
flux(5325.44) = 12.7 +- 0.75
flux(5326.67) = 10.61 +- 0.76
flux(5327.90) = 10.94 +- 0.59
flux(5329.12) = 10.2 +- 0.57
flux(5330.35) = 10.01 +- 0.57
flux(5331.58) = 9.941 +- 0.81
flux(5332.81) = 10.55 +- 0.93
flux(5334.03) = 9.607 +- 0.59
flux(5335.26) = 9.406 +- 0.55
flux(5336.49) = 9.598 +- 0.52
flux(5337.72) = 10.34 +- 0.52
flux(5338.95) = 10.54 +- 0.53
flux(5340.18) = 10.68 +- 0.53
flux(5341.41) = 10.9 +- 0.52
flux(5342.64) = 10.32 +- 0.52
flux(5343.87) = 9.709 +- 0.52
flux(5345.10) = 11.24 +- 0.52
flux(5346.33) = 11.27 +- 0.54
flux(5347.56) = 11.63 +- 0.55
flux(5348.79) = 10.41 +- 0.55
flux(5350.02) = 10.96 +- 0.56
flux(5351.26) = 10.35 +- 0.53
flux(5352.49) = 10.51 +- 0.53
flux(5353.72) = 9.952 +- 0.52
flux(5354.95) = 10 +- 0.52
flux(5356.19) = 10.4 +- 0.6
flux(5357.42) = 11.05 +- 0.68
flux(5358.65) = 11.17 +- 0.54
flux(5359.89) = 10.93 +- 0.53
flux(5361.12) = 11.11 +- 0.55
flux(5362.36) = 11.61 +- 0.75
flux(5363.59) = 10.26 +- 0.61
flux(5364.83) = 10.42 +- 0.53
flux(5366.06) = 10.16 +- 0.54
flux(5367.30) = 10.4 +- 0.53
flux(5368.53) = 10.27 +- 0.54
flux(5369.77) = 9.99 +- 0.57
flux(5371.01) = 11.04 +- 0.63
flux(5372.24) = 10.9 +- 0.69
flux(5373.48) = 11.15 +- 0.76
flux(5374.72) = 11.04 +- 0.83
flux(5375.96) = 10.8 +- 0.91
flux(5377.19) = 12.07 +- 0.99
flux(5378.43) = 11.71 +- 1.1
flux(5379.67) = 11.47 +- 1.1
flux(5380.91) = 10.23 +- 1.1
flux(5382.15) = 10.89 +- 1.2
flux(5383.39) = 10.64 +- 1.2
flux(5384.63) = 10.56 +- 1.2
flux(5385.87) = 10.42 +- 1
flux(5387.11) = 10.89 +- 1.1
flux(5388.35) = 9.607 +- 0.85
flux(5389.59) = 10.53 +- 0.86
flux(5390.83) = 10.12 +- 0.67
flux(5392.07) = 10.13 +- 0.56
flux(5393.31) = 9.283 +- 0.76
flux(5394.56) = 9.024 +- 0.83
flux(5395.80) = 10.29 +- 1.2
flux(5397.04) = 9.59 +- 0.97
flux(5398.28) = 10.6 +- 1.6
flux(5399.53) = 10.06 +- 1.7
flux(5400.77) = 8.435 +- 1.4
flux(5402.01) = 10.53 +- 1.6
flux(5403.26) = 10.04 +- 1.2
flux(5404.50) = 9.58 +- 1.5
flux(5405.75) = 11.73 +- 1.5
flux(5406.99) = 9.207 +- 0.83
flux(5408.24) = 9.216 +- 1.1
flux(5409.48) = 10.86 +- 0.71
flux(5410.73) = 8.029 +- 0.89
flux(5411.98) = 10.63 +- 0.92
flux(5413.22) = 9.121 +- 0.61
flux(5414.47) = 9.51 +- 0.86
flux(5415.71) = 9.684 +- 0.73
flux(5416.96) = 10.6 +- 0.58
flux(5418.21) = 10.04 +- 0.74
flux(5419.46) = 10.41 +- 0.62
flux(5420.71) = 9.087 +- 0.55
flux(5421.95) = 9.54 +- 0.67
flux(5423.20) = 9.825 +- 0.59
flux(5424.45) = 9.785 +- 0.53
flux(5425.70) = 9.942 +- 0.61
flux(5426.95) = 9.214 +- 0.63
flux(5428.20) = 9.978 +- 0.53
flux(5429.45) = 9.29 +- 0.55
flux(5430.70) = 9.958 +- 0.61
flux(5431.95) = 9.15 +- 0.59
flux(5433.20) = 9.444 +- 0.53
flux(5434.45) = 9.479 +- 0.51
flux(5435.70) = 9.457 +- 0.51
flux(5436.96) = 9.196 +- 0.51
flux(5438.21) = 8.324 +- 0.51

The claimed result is 0.12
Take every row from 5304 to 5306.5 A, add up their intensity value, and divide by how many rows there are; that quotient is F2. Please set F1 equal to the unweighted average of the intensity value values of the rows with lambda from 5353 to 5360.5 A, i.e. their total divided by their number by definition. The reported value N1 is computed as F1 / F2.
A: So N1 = 1.09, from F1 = 10.6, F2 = 9.7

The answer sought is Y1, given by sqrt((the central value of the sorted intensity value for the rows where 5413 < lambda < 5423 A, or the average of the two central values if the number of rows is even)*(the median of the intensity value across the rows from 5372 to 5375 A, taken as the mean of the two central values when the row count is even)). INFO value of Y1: 10.3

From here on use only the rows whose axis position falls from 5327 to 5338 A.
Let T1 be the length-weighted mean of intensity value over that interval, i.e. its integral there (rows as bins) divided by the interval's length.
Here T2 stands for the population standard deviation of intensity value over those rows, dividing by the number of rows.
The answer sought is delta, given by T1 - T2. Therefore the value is 9.6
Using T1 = 10.1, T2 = 0.47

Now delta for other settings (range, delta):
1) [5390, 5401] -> 9.1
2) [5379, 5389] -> 10.1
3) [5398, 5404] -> 9.1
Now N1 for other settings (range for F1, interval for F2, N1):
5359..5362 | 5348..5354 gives 1.06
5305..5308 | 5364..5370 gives 0.94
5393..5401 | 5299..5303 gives 0.84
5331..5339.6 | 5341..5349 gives 0.93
